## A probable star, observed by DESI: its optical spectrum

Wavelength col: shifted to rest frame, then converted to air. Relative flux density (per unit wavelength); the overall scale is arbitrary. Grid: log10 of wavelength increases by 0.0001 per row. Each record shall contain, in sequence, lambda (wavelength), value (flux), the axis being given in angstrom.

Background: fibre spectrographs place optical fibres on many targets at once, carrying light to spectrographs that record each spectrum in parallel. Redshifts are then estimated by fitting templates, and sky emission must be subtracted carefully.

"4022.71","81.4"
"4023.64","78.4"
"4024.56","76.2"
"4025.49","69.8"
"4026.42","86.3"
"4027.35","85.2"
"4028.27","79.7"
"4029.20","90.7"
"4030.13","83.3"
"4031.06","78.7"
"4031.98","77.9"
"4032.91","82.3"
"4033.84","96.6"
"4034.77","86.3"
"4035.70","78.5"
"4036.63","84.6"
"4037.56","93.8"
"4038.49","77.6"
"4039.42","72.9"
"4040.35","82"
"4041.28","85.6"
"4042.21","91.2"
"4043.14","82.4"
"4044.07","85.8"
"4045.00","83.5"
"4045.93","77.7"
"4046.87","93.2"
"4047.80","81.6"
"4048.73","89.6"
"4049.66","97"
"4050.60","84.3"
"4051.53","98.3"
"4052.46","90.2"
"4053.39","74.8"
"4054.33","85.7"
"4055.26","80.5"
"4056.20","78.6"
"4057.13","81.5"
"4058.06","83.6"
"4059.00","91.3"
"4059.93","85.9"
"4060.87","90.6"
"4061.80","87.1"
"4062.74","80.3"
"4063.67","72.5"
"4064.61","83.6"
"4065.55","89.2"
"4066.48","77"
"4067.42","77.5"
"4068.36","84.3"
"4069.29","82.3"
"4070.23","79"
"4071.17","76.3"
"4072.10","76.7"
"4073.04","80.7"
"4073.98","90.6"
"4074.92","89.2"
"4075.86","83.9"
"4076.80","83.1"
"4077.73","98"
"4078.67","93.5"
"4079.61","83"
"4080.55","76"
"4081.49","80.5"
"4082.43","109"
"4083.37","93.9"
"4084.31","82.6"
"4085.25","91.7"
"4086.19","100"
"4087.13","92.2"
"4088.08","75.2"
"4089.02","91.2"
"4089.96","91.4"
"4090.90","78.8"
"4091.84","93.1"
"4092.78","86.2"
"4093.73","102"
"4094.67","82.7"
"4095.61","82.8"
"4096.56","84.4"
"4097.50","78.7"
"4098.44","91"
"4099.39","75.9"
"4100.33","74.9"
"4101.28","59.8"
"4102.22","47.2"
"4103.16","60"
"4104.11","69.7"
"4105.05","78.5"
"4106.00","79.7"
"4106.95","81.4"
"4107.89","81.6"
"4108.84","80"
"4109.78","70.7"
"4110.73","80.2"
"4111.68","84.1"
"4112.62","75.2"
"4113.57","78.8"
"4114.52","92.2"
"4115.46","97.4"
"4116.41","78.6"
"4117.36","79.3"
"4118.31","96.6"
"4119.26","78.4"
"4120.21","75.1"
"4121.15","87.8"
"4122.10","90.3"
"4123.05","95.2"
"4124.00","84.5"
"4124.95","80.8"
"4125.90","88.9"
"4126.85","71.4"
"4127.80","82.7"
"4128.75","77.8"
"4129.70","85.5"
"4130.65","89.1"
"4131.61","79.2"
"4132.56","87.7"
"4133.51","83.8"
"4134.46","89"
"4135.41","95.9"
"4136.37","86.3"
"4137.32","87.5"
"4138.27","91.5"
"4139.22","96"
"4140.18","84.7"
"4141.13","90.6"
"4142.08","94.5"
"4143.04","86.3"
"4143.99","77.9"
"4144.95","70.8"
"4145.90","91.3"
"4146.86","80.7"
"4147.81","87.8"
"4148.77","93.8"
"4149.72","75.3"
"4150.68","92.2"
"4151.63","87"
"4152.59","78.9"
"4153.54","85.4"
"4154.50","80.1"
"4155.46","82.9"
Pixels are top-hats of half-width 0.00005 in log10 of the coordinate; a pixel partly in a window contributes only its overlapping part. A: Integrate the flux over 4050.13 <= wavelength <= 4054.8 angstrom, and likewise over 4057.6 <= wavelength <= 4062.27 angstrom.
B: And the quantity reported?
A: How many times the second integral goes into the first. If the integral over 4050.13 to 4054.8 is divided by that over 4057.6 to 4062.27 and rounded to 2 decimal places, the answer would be 0.99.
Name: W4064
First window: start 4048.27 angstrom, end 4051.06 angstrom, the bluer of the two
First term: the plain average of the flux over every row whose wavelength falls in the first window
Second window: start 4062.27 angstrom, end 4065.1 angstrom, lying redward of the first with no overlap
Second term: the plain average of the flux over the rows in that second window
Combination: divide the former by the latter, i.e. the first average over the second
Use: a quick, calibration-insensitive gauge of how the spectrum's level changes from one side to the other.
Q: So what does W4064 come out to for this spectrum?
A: 1.15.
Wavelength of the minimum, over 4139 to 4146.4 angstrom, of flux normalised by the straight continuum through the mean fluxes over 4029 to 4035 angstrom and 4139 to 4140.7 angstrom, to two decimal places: 4144.95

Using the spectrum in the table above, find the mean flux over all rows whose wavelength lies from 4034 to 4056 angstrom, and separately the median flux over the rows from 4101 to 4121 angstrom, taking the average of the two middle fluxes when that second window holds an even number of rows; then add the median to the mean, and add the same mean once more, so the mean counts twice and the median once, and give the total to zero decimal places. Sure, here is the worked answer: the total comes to 249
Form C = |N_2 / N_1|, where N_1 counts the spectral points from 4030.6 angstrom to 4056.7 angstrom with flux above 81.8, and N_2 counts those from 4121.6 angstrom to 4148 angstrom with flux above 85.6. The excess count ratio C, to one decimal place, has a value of 0.9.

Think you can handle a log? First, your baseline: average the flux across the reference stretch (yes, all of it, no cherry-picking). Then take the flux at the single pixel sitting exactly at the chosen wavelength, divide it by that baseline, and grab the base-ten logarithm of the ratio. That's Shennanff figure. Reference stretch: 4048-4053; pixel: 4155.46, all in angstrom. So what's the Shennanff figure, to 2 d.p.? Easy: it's -0.04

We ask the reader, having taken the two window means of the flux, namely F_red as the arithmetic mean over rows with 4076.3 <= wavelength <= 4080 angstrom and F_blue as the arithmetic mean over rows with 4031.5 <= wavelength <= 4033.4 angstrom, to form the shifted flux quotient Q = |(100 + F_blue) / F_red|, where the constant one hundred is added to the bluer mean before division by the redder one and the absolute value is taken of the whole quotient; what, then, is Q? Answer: 2.0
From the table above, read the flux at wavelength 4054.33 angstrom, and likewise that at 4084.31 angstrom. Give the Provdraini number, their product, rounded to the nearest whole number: 7079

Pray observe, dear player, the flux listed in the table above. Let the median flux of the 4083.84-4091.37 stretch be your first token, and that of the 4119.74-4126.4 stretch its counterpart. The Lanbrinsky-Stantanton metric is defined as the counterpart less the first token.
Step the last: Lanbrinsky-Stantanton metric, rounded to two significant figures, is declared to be -3.5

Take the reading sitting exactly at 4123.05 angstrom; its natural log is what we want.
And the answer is 4.56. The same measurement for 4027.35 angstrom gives 4.45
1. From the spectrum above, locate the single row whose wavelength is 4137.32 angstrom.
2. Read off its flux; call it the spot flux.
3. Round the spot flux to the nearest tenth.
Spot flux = 87.5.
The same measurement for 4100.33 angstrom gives 74.9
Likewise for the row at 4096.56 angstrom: 84.4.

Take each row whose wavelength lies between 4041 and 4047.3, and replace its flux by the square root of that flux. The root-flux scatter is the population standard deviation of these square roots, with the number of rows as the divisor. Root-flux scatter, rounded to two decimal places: 0.26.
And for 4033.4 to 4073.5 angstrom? 0.35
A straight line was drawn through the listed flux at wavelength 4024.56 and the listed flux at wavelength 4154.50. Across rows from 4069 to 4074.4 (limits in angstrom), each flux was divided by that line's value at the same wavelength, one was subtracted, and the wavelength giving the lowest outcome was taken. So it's 4071.17 angstrom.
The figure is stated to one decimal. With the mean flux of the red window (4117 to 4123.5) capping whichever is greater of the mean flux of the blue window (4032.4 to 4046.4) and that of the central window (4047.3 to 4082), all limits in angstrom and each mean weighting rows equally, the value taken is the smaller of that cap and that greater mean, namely 84.3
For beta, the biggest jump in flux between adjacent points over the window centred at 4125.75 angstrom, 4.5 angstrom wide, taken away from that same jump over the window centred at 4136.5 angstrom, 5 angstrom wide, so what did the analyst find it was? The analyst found -8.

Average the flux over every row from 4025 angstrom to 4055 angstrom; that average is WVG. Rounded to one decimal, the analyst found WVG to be 84.6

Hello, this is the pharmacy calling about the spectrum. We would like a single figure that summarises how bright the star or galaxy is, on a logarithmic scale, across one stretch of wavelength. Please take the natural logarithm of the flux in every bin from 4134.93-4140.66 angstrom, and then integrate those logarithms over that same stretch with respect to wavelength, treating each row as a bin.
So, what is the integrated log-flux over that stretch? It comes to 26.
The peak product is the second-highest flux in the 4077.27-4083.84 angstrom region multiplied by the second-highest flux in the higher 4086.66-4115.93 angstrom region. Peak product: 9545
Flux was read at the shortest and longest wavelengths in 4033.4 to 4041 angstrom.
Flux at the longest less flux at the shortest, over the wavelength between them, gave -2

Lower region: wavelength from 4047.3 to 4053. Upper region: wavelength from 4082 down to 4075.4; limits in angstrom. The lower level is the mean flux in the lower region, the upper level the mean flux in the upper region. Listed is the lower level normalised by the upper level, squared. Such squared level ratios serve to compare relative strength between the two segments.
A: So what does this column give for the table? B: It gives 1.11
